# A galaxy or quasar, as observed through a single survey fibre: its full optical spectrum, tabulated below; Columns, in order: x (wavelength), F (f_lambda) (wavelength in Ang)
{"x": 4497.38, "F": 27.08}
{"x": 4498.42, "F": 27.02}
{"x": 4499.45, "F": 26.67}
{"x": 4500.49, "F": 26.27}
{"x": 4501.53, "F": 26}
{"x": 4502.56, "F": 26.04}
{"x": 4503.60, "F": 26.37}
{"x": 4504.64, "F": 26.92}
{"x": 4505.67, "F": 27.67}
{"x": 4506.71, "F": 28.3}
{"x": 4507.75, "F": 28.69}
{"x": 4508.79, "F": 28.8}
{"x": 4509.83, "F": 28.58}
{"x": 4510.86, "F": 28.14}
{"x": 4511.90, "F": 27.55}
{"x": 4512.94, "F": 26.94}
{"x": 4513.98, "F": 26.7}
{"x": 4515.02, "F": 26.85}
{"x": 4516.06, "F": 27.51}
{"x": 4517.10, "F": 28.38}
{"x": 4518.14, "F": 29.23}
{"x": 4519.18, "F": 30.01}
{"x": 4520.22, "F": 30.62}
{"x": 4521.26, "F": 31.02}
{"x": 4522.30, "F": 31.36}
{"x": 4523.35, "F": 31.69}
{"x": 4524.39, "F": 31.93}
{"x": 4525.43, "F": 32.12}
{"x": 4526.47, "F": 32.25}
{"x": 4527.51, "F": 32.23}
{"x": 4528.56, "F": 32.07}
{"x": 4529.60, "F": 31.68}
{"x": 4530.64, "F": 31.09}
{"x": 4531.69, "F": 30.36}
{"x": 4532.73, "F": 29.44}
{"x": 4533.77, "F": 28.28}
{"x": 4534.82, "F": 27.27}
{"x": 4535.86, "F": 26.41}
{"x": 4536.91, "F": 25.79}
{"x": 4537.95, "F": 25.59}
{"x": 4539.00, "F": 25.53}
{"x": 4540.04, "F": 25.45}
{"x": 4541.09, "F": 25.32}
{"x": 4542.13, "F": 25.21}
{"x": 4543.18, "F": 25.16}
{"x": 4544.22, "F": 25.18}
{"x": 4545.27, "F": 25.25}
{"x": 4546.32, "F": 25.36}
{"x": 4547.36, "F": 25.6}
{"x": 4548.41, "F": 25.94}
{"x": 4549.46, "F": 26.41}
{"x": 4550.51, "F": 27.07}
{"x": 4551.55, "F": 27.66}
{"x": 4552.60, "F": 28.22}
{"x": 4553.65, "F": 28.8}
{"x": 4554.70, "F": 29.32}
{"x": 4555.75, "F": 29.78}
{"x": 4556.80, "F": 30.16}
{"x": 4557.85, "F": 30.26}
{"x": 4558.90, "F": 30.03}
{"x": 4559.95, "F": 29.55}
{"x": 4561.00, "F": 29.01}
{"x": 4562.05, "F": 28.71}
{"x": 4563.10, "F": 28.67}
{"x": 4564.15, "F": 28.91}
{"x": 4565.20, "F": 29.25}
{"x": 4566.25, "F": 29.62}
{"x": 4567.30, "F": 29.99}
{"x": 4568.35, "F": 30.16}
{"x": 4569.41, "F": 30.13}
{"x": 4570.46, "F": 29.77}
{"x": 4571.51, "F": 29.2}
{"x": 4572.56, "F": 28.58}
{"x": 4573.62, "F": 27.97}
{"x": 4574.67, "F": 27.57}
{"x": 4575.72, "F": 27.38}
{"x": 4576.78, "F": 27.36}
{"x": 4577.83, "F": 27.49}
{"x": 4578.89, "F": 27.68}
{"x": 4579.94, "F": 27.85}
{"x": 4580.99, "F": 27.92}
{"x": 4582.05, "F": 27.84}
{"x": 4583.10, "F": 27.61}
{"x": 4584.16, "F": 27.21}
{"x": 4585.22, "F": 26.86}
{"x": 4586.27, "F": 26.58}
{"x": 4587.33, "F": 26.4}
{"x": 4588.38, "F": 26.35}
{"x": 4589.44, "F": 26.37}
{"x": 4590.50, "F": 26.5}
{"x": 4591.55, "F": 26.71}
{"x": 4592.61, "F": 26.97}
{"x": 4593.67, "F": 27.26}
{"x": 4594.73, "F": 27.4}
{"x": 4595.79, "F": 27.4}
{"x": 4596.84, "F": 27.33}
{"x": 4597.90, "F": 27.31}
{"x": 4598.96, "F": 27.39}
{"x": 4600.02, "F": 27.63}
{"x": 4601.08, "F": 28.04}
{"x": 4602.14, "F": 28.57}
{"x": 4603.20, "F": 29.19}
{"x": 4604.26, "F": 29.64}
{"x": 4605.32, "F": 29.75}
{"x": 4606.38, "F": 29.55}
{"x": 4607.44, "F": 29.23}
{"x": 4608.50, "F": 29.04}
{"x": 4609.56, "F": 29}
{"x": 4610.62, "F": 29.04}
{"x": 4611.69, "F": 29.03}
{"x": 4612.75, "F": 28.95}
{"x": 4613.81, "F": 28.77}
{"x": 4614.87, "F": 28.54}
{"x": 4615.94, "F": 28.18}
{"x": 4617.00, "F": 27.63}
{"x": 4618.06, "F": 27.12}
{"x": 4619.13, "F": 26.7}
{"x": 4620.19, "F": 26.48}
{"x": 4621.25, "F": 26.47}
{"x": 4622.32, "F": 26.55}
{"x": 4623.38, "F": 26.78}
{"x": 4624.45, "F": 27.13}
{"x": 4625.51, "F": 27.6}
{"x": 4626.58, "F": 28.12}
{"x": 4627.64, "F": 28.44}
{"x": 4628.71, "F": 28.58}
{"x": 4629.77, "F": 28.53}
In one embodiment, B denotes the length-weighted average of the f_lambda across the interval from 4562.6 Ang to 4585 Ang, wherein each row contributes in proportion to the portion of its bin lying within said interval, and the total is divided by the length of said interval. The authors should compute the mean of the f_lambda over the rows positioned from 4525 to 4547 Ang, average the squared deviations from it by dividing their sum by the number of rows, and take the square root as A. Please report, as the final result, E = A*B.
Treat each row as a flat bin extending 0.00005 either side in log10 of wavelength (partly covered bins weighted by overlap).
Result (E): 81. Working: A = 2.9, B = 28.5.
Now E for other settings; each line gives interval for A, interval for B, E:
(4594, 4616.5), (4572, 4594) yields 22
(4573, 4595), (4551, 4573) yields 16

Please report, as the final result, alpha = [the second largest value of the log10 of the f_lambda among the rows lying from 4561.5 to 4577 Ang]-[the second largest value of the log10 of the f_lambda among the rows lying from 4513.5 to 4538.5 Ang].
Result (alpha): -0.03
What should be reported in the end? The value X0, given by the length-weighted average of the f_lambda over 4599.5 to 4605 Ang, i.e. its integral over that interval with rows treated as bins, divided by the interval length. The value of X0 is 28.7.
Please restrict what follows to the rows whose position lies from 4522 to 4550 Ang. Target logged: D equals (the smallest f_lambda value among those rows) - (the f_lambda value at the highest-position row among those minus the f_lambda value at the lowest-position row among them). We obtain 30.1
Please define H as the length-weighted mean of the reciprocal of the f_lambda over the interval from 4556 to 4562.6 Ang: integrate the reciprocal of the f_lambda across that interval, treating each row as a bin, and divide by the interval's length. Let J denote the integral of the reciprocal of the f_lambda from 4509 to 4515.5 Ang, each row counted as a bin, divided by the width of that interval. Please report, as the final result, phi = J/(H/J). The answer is 0.0392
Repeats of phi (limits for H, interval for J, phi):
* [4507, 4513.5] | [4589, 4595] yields 0.0389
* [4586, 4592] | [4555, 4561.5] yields 0.0298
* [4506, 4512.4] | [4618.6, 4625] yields 0.0398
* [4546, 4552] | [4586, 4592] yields 0.0376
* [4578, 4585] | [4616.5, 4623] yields 0.0385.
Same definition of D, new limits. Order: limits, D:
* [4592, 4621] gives 27.0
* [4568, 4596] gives 29.1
